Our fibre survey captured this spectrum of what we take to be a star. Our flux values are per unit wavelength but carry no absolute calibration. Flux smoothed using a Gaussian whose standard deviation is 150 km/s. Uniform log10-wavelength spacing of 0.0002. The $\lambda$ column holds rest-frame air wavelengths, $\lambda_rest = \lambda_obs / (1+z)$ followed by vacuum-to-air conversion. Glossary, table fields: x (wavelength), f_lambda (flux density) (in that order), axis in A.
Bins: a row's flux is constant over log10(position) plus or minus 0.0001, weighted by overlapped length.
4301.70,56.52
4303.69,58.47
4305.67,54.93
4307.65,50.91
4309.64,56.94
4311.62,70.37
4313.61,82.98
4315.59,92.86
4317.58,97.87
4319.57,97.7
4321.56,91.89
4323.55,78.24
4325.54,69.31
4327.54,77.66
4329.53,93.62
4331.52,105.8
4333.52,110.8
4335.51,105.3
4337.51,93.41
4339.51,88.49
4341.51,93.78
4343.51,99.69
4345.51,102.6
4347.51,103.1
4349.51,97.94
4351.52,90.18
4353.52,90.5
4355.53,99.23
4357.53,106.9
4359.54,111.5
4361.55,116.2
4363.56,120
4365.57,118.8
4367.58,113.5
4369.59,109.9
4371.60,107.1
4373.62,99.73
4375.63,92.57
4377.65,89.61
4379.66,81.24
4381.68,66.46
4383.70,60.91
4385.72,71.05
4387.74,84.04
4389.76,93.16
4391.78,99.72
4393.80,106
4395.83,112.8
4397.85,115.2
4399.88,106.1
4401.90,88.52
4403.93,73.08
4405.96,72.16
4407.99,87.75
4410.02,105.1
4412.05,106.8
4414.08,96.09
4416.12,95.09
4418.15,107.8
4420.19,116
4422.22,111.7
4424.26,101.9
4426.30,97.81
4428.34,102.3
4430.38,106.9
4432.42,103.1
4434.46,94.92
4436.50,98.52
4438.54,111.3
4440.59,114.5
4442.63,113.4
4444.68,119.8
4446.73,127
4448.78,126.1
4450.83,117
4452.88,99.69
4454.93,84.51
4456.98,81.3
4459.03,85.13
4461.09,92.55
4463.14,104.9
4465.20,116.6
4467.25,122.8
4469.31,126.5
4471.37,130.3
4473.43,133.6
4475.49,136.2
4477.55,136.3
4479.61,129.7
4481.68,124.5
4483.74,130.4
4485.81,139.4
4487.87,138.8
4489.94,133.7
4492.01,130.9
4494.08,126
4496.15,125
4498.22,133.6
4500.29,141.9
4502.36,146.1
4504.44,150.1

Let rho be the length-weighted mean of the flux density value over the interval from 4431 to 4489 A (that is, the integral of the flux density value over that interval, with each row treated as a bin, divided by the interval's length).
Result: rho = 116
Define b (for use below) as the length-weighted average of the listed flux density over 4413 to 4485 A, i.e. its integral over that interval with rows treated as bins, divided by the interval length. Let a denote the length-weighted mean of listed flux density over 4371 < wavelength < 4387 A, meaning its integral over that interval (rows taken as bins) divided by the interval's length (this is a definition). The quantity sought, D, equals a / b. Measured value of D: 0.74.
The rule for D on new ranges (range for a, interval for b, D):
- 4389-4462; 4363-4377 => 0.95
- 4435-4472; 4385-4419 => 1.14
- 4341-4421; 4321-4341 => 1.07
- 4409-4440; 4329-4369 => 1.01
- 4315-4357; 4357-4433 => 0.96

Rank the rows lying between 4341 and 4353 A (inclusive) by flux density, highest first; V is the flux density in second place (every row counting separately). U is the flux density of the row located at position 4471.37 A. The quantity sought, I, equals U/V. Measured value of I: 1.27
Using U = 130.3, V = 102.6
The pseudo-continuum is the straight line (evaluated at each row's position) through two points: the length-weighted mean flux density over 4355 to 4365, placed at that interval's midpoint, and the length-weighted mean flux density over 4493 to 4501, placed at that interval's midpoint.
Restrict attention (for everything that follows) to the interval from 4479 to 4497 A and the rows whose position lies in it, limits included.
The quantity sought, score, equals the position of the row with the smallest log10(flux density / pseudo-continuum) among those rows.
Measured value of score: 4496.15 A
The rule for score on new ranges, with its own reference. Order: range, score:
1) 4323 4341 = 4325.54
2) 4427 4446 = 4434.46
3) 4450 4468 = 4456.98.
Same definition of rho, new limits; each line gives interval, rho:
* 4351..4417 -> 97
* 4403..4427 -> 98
